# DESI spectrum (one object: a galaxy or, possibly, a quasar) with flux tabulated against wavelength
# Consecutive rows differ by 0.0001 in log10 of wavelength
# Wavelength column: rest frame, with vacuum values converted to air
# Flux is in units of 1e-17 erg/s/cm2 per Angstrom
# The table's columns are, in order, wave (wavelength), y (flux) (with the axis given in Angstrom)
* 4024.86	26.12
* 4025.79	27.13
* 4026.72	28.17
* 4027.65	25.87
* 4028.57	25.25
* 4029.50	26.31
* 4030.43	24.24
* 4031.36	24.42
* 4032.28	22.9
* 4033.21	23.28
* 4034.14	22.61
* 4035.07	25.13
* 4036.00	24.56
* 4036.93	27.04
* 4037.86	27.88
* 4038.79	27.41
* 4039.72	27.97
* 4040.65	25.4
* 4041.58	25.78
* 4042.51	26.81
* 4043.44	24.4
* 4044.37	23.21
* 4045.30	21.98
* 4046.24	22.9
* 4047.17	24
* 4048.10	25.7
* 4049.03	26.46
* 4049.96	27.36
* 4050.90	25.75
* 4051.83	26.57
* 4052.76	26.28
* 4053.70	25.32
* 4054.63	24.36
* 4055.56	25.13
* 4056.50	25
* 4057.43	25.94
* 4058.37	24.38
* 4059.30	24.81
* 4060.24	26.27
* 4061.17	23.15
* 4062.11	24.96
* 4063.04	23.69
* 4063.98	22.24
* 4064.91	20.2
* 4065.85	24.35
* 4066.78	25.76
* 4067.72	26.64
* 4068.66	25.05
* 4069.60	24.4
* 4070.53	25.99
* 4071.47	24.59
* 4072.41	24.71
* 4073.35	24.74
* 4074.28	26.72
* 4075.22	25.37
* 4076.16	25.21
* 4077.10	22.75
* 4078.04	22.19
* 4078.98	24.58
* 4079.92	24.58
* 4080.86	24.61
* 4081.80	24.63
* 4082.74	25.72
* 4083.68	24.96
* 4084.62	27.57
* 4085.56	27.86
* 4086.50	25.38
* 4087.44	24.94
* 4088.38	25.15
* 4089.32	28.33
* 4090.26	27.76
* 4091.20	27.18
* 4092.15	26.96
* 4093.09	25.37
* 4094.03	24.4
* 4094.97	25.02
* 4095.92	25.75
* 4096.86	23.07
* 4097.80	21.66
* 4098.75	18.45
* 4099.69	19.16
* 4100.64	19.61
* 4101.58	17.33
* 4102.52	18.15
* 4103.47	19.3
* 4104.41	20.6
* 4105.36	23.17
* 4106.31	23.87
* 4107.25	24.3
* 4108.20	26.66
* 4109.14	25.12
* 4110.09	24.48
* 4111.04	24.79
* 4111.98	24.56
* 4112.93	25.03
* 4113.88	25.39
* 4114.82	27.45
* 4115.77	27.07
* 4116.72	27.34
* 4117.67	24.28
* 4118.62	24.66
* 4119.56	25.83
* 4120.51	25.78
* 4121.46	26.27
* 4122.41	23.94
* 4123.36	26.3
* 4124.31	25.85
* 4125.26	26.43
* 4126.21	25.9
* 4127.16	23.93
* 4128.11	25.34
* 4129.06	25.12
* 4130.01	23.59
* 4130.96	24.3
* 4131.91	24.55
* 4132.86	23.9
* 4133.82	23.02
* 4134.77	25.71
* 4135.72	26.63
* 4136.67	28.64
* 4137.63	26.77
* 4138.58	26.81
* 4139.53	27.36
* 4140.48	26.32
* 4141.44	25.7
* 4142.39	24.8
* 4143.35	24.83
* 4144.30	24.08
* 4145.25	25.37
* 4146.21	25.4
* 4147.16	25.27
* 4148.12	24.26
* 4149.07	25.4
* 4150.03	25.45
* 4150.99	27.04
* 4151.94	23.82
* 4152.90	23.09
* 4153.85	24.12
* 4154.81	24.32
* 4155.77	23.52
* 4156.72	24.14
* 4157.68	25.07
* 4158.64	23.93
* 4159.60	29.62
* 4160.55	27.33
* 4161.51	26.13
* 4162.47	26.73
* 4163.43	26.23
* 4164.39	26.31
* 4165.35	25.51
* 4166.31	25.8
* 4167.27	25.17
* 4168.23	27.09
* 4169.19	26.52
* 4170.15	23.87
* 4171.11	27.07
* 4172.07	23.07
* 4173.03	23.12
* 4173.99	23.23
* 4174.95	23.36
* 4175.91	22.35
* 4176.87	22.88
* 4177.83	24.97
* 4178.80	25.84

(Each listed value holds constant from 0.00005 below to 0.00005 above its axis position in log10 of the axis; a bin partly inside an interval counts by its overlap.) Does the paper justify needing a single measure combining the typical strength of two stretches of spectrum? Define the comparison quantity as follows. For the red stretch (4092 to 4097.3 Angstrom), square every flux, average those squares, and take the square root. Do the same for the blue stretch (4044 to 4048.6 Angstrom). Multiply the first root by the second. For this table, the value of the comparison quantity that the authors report 593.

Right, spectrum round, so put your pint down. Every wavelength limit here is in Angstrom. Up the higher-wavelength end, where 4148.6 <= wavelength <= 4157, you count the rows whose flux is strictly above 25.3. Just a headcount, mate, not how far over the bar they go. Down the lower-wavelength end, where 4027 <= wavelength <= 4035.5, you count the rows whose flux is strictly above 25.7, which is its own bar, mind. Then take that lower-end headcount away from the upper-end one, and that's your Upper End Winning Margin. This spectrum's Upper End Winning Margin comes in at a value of 1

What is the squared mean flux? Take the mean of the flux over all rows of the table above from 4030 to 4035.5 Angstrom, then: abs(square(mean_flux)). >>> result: 565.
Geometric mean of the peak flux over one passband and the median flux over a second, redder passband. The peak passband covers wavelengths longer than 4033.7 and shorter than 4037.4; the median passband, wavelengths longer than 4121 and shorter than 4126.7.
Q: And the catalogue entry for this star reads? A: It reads 26.6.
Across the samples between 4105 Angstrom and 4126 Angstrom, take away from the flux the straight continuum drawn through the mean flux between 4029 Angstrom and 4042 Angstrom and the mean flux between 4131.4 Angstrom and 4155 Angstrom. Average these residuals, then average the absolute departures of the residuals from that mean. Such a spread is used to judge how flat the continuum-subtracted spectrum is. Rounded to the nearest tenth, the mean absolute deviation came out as 1.0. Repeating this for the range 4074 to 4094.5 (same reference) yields 1.2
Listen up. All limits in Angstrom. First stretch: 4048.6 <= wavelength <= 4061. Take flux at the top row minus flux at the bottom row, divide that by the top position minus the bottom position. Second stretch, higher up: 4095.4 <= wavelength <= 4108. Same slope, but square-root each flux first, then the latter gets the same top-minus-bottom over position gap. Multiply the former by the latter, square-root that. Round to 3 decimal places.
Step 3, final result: 0.015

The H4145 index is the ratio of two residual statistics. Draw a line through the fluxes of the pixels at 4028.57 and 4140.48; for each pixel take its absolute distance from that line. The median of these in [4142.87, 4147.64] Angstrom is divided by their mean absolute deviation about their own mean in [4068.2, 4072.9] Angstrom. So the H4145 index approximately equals 3.7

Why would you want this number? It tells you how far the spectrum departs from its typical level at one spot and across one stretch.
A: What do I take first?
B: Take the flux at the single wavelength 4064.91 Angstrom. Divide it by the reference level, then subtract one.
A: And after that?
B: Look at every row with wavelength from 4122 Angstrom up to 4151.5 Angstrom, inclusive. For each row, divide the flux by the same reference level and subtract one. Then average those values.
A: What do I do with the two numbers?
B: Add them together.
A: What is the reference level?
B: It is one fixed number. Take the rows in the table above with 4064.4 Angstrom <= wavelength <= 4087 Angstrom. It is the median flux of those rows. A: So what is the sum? -0.16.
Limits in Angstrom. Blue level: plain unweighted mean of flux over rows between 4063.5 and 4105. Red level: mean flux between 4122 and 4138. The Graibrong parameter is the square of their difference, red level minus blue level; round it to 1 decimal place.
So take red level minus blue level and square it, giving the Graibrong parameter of 1.5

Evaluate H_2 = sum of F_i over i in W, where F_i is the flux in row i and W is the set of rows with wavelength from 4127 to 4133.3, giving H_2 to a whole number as 171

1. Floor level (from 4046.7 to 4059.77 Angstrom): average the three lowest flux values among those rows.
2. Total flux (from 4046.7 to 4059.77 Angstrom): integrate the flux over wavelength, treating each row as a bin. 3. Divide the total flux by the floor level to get 13.7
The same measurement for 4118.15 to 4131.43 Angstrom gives 14.1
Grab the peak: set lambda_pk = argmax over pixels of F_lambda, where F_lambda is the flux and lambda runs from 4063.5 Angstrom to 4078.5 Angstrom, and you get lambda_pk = 4074.28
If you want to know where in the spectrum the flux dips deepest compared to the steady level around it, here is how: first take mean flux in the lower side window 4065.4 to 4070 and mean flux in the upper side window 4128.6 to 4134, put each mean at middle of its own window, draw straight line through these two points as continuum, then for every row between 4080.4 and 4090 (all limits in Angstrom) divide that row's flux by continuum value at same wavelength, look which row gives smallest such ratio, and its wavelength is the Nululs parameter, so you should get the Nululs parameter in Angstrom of 4080.86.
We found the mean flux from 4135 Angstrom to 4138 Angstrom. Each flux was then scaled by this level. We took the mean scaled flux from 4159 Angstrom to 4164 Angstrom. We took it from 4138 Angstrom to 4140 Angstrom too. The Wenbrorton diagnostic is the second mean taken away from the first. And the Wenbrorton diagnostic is 0.00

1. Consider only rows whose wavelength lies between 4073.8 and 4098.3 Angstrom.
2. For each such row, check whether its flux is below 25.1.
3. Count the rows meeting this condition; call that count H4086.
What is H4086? 12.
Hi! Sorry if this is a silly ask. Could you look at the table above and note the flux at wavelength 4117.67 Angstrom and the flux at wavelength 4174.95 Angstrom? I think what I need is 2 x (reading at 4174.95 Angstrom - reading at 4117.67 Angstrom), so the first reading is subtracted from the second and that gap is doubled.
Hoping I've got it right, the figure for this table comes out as -2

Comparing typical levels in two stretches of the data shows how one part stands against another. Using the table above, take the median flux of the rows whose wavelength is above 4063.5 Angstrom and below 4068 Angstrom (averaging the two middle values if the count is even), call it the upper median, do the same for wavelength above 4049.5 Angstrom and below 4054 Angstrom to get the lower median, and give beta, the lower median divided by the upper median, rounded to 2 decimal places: 1.08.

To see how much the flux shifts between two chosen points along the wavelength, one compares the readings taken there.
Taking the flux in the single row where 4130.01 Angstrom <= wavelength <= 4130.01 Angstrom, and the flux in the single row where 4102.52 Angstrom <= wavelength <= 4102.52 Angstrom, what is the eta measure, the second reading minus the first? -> -5.4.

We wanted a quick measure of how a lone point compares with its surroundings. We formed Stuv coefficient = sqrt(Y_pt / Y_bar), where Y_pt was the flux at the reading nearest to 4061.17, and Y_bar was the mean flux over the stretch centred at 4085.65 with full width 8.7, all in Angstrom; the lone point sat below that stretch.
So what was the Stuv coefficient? 0.94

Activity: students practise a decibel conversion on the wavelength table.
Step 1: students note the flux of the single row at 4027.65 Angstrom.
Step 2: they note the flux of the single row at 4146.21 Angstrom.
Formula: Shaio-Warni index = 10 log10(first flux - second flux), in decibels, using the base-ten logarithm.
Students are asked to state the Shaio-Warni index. -3.3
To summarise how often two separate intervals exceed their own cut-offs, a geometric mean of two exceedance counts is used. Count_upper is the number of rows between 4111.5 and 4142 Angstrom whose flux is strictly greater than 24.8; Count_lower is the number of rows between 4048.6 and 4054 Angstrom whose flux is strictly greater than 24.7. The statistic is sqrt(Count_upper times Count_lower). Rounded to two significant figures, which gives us 11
